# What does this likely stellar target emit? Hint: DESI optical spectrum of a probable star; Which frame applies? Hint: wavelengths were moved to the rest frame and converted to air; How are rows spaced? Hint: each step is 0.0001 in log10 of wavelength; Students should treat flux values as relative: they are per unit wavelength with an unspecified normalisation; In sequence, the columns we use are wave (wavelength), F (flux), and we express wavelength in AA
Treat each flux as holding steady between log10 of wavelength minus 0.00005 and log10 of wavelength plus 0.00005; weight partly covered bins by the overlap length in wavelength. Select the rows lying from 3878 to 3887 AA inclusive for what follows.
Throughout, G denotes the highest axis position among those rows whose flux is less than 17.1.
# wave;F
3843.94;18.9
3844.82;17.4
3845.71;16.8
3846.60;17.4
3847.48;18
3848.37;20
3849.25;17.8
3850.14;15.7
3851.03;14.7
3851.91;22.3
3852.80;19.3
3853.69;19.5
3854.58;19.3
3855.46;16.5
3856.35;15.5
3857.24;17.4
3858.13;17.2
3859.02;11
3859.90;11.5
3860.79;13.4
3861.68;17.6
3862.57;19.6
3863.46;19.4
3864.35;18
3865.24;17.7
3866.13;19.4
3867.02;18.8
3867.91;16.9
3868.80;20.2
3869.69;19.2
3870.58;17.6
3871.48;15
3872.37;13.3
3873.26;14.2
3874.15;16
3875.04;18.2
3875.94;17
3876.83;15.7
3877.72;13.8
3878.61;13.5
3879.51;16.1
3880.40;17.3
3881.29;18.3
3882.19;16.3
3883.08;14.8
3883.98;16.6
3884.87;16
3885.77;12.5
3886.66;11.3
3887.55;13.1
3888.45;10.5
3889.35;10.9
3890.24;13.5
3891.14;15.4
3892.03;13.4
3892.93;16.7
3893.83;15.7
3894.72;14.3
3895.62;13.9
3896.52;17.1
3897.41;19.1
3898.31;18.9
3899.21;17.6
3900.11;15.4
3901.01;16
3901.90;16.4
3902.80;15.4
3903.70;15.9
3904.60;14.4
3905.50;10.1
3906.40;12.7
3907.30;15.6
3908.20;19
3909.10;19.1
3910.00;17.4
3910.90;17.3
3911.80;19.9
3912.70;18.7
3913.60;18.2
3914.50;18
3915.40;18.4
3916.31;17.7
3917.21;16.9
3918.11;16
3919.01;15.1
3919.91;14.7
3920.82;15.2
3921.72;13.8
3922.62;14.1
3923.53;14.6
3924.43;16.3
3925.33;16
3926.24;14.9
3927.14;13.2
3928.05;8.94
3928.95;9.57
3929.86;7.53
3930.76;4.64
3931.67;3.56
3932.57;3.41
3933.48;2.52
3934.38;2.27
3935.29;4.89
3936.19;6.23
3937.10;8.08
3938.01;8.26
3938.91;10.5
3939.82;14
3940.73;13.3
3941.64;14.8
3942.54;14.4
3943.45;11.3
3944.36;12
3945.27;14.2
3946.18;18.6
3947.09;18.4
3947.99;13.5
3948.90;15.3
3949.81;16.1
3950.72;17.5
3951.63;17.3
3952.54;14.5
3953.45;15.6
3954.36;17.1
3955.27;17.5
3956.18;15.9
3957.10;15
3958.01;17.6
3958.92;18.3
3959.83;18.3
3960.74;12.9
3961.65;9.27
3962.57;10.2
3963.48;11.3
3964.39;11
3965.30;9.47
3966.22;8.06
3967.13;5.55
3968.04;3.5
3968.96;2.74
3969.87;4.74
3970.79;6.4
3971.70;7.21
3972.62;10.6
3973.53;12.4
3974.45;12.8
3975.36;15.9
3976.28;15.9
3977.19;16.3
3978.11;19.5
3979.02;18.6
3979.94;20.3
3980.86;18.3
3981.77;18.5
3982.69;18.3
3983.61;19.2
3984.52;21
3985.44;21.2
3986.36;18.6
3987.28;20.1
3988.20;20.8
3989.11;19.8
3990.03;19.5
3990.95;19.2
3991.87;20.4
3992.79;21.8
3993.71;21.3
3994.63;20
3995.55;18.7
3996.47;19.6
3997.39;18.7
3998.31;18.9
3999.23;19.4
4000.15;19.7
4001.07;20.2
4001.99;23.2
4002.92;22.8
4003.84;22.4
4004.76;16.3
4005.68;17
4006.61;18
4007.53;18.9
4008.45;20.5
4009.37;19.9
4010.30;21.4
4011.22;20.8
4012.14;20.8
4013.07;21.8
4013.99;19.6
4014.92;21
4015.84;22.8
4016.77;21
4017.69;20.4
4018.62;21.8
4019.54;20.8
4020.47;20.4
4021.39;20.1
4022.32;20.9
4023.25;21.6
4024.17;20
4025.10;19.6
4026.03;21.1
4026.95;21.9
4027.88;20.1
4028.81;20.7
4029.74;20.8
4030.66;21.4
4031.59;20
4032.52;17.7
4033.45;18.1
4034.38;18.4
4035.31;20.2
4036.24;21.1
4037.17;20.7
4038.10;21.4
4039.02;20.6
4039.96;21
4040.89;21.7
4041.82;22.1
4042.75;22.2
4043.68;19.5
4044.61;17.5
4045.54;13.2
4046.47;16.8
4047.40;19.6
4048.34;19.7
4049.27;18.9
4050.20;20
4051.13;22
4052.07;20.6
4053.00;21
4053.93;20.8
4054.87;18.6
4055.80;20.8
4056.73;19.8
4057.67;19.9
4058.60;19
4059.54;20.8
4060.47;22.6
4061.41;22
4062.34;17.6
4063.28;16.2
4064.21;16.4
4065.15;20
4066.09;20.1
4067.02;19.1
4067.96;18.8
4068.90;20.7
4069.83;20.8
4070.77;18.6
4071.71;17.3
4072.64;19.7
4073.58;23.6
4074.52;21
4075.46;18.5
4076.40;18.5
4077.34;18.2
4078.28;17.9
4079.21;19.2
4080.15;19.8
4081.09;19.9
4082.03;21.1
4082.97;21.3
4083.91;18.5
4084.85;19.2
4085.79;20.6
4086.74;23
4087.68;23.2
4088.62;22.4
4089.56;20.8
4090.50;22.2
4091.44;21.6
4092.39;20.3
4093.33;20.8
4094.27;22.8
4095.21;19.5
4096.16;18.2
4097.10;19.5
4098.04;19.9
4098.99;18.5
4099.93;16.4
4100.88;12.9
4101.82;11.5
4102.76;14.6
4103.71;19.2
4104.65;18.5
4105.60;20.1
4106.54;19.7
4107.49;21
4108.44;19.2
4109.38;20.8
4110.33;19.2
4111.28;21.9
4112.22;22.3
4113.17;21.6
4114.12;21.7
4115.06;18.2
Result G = 3886.66 AA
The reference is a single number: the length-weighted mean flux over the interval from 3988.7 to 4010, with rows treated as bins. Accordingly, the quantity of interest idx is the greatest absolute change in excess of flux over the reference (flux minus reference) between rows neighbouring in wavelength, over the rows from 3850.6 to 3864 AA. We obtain 7.6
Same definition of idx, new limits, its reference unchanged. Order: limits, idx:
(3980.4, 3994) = 2.6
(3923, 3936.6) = 4.3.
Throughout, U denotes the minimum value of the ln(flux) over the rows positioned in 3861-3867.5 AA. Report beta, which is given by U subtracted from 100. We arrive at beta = 97.1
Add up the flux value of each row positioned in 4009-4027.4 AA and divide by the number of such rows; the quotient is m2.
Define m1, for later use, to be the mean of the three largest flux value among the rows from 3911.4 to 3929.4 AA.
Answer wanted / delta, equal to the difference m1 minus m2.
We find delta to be -1.9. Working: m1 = 19.0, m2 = 20.9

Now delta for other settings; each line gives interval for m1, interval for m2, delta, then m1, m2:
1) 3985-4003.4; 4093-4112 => 3.9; 22.6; 18.7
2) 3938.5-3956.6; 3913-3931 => 4.0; 18.2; 14.2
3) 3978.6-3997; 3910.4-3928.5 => 5.5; 21.4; 15.9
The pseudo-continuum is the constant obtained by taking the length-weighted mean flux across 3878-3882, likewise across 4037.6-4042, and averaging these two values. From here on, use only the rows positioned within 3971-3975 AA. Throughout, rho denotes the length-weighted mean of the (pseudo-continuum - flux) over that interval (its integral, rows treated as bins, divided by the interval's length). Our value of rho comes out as 8.1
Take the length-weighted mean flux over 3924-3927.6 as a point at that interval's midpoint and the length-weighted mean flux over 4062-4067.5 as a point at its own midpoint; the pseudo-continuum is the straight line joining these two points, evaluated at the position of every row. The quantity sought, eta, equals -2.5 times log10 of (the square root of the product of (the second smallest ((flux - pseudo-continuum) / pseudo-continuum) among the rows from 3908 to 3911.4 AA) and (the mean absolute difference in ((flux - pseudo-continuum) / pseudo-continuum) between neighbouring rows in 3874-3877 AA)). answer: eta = 2.11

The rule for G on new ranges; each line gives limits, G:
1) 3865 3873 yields 3872.37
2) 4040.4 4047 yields 4046.47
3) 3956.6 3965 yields 3964.39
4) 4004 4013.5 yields 4005.68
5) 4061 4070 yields 4064.21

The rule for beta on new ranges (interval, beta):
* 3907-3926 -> 97.4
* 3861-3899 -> 97.6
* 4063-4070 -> 97.2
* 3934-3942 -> 99.2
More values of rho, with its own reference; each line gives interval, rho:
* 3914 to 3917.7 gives 1.0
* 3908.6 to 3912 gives 0.4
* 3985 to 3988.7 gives -1.4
